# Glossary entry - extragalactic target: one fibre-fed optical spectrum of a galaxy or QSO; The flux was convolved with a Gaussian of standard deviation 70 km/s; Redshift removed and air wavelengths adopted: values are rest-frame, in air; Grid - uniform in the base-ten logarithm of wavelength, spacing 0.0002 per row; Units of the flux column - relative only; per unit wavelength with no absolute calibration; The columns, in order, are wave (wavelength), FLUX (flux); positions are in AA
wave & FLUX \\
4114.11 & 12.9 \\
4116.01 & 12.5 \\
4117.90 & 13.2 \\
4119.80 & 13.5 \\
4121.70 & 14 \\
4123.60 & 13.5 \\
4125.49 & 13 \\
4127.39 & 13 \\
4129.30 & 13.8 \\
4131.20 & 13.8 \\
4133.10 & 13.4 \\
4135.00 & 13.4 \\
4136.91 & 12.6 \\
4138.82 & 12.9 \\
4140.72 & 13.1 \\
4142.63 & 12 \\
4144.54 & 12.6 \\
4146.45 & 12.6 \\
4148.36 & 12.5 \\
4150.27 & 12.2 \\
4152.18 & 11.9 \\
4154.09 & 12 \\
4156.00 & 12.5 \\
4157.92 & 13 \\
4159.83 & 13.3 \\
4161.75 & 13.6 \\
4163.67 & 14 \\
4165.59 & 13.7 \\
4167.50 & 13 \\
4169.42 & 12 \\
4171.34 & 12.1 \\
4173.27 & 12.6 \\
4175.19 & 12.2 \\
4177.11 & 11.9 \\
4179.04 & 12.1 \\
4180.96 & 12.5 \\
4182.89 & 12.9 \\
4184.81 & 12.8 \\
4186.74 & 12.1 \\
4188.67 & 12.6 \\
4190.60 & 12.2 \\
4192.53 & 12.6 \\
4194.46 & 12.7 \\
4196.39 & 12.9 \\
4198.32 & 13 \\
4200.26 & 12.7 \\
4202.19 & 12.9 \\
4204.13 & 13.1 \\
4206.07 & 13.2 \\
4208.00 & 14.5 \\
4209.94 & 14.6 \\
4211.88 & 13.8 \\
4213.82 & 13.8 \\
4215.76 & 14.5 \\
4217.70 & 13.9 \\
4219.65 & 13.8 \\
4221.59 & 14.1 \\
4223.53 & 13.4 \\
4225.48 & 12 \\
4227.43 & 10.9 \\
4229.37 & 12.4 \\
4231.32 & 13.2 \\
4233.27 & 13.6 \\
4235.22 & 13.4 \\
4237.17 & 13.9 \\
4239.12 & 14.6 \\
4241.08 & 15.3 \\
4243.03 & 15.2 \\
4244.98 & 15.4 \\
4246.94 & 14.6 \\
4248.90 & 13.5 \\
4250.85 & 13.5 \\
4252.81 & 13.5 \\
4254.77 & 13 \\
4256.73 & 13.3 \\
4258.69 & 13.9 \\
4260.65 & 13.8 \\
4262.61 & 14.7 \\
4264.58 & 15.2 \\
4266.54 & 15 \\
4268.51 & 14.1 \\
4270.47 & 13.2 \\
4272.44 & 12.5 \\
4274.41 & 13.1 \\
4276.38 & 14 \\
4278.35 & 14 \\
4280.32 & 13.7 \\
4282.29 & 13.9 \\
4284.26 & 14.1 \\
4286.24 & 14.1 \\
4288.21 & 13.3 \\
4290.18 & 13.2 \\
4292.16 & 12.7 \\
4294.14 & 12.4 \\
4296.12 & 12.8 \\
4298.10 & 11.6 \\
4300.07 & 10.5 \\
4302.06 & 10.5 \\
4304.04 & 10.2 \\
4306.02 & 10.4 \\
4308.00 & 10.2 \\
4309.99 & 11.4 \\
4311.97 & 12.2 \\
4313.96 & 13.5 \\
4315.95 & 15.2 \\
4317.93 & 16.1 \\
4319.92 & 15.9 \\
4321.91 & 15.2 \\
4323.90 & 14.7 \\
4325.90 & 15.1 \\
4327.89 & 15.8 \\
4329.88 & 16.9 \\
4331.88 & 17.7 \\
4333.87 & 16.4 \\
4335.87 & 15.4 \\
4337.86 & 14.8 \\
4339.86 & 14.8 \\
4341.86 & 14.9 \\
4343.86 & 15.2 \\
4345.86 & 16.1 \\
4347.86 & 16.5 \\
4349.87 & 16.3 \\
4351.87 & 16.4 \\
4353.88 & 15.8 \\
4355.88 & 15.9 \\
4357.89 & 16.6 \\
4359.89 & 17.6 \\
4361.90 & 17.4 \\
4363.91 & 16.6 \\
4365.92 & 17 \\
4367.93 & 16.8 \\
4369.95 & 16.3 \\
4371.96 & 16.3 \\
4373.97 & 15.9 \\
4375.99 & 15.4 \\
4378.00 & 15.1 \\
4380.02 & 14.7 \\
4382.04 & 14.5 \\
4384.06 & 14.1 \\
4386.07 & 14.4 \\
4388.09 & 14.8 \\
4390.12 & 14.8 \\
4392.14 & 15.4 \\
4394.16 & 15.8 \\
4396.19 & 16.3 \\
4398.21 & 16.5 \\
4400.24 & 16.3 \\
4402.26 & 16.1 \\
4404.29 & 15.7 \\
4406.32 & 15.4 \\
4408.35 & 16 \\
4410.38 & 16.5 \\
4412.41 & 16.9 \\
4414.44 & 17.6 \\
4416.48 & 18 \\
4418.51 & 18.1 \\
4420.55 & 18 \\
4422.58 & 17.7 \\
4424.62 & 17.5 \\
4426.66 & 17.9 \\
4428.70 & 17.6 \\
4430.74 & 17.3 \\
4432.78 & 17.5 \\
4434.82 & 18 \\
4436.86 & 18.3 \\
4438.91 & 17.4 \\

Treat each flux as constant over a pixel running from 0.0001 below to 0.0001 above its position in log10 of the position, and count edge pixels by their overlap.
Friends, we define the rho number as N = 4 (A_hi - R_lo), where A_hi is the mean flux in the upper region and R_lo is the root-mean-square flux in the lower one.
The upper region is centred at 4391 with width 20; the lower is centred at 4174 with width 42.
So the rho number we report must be 10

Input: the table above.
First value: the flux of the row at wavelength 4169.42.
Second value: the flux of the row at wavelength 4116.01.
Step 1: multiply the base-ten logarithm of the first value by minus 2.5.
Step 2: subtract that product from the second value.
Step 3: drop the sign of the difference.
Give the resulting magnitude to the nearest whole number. 15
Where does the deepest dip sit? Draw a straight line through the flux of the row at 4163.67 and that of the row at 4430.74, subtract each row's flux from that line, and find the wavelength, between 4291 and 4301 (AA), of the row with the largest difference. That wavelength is 4300.07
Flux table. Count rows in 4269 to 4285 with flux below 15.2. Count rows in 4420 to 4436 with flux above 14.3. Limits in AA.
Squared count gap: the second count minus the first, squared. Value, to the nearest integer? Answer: 0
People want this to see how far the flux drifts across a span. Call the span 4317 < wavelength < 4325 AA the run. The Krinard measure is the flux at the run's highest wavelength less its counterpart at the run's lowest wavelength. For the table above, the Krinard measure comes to -1.4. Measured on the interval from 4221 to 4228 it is -3.2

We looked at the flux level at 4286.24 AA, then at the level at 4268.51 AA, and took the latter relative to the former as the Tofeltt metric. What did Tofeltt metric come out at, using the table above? 1.00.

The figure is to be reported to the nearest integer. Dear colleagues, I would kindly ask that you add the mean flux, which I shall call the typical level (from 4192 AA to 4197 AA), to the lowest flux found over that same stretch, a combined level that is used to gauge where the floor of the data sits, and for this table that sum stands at 25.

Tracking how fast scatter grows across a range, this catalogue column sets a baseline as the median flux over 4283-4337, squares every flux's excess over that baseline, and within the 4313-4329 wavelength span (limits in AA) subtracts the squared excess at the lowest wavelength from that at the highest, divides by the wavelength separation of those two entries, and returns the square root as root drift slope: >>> 0.62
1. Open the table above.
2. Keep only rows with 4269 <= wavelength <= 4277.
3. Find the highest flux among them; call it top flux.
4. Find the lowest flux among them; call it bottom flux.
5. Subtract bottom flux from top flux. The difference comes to 1.5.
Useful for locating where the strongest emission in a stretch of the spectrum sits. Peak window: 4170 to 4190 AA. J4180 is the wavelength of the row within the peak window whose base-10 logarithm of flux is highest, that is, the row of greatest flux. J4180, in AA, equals 4182.89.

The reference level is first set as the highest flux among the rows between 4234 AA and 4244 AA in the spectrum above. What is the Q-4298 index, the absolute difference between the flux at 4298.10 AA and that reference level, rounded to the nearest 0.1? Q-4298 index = 3.7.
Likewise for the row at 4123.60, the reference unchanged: 1.8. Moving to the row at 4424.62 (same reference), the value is 2.2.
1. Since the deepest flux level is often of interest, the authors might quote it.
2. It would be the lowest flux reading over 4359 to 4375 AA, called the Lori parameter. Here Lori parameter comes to 15.9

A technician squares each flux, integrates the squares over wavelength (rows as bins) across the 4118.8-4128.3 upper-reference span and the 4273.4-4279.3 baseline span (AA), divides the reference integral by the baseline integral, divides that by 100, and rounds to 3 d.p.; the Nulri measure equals 0.015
